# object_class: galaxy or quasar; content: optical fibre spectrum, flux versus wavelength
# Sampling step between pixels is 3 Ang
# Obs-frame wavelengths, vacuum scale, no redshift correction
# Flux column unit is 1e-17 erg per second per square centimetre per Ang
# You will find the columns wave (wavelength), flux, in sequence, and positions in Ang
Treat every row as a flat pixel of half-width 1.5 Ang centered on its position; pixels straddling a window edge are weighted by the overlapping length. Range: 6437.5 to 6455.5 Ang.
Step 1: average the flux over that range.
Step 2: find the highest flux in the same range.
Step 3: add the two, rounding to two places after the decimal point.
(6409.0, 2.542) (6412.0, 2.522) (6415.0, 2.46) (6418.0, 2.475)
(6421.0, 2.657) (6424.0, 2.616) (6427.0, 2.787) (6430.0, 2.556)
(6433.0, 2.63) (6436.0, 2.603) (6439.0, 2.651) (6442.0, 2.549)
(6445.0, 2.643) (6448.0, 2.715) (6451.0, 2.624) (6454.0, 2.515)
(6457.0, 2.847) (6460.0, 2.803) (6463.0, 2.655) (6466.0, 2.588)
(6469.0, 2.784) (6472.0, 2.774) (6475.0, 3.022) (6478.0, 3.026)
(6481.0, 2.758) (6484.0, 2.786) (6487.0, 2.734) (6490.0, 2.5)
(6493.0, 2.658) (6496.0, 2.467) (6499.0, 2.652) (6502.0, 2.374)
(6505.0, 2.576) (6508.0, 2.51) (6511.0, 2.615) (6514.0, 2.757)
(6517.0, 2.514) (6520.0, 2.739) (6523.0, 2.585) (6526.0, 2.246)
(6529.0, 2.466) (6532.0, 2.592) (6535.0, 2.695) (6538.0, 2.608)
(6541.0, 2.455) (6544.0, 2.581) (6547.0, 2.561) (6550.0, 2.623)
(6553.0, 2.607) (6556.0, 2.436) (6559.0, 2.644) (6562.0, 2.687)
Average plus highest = 5.33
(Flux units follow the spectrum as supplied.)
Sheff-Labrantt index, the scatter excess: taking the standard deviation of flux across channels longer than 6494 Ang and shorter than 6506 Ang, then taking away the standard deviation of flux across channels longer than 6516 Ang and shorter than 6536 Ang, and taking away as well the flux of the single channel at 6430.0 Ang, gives -2.60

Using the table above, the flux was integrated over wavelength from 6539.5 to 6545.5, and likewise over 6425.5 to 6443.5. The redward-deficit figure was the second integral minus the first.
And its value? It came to 32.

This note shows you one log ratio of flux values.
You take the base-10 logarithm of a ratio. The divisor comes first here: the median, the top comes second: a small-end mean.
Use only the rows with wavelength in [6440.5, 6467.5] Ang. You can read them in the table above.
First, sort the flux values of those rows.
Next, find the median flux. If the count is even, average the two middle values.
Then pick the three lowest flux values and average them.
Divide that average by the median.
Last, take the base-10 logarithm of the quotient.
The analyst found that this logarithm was -0.015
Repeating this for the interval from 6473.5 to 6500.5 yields -0.032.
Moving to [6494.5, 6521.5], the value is -0.022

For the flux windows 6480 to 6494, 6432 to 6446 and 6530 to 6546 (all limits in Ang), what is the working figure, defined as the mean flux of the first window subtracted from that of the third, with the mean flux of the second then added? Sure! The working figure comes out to 2.51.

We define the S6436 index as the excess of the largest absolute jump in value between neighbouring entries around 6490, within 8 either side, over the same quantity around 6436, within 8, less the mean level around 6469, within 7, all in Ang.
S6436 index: -2.63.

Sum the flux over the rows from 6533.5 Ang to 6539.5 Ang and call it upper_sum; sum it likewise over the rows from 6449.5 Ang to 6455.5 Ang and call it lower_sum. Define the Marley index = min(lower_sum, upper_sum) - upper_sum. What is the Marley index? -0.164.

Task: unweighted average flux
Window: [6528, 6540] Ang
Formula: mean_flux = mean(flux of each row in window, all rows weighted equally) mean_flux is 2.59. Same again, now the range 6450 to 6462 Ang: 2.70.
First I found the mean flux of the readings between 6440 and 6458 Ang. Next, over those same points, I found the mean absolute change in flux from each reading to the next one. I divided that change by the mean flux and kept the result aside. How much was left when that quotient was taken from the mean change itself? 0.087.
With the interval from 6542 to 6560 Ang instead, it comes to 0.058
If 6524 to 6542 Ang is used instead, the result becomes 0.083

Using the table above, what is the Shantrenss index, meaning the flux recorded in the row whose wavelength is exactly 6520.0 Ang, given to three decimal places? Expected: 2.739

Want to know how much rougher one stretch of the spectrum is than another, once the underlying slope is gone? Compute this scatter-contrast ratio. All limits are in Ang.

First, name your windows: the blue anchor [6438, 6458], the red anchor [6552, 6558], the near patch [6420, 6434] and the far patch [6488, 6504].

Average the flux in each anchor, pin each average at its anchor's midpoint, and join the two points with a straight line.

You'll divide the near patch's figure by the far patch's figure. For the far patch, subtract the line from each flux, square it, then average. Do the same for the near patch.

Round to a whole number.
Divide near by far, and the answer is 0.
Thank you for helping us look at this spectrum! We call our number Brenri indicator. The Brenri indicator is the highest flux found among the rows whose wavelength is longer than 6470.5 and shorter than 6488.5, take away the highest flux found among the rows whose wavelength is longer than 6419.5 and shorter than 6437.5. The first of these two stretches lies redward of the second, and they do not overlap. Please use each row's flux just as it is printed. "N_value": 0.24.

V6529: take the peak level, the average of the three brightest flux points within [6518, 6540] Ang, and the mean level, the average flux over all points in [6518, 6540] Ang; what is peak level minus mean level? 0.12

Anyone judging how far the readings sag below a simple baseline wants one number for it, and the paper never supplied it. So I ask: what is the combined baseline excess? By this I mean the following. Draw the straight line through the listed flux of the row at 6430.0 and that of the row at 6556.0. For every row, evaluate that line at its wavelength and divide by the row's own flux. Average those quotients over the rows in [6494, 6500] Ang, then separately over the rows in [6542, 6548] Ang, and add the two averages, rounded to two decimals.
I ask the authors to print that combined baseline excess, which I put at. 1.93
